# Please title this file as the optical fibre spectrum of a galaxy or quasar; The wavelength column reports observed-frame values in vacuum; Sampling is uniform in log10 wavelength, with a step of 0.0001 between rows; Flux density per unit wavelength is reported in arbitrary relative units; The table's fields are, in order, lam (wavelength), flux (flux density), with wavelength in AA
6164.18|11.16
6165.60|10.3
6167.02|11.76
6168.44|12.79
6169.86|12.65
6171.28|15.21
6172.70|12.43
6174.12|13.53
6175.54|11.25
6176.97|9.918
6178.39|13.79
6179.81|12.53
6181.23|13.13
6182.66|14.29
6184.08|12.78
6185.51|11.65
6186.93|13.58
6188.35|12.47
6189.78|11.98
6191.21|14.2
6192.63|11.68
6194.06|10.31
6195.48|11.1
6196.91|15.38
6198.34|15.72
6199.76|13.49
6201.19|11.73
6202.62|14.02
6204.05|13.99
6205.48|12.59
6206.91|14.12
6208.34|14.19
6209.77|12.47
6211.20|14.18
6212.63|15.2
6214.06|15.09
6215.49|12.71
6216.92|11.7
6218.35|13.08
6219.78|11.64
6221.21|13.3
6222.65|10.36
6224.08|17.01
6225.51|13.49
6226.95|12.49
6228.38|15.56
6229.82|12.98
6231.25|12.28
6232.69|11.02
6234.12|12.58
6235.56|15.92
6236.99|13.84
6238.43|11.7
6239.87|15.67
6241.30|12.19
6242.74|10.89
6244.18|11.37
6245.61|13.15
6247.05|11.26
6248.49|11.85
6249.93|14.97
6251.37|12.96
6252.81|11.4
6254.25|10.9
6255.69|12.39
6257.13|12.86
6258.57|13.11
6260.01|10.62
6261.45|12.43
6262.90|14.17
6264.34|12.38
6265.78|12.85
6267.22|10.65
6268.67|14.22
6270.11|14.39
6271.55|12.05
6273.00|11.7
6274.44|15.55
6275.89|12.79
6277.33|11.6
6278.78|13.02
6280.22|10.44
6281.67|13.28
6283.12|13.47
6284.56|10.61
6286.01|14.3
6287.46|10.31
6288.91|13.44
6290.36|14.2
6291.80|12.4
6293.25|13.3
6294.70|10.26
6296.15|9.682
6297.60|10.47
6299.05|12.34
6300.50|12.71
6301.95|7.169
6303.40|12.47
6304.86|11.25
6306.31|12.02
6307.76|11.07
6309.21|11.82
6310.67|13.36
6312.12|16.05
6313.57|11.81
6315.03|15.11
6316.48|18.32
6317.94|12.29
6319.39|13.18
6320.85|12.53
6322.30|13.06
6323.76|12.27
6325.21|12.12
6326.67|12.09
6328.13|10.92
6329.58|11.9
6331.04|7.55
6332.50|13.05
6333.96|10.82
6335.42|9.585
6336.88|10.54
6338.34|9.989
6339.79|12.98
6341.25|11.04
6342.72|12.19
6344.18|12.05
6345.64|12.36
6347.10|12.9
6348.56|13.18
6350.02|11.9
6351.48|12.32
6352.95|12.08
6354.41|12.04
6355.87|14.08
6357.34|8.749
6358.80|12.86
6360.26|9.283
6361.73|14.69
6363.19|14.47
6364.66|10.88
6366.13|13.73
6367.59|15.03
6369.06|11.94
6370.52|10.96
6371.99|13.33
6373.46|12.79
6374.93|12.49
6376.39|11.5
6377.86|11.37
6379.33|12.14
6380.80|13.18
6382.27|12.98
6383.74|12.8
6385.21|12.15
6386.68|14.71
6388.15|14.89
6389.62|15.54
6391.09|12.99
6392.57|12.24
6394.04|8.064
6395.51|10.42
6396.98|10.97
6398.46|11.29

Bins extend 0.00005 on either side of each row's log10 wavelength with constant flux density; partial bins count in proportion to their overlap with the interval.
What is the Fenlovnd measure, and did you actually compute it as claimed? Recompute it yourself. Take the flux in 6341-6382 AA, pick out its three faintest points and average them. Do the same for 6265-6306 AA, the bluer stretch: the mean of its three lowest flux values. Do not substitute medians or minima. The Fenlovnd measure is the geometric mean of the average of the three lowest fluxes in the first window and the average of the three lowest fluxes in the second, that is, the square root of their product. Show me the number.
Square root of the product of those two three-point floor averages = 9.3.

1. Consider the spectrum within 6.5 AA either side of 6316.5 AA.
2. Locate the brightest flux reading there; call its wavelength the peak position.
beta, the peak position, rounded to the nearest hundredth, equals 6316.48 AA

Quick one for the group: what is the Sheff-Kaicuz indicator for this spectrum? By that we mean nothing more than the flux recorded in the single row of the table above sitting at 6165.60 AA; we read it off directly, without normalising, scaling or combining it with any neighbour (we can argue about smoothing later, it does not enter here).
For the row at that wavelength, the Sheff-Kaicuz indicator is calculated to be 10.3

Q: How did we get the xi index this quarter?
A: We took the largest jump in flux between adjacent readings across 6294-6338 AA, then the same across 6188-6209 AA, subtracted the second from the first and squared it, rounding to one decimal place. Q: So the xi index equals 3.1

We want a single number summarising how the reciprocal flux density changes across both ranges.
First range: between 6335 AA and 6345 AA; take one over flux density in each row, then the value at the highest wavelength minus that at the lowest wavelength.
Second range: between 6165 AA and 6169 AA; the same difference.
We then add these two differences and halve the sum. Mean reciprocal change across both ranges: -0.020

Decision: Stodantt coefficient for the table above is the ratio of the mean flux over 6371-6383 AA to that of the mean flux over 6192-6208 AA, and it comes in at 0.95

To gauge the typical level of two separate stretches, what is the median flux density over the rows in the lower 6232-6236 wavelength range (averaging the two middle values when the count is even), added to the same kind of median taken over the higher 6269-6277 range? 25.4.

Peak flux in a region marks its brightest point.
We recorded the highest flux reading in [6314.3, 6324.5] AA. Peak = 18.32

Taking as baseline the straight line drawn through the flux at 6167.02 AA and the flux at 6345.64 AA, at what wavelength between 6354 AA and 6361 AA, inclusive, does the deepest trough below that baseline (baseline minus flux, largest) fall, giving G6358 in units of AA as 6357.34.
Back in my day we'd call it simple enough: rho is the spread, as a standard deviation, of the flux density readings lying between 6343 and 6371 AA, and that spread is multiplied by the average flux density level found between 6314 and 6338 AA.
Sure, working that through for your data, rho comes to 20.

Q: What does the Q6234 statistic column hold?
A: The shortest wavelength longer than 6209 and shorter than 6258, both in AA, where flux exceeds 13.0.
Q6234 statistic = 6211.20 AA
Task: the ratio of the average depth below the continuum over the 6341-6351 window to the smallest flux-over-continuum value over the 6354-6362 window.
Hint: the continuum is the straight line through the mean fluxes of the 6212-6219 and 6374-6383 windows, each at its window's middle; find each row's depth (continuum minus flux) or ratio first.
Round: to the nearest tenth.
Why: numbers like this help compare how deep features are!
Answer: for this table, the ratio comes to 0.4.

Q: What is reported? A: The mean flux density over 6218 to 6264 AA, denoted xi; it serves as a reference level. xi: 12.8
